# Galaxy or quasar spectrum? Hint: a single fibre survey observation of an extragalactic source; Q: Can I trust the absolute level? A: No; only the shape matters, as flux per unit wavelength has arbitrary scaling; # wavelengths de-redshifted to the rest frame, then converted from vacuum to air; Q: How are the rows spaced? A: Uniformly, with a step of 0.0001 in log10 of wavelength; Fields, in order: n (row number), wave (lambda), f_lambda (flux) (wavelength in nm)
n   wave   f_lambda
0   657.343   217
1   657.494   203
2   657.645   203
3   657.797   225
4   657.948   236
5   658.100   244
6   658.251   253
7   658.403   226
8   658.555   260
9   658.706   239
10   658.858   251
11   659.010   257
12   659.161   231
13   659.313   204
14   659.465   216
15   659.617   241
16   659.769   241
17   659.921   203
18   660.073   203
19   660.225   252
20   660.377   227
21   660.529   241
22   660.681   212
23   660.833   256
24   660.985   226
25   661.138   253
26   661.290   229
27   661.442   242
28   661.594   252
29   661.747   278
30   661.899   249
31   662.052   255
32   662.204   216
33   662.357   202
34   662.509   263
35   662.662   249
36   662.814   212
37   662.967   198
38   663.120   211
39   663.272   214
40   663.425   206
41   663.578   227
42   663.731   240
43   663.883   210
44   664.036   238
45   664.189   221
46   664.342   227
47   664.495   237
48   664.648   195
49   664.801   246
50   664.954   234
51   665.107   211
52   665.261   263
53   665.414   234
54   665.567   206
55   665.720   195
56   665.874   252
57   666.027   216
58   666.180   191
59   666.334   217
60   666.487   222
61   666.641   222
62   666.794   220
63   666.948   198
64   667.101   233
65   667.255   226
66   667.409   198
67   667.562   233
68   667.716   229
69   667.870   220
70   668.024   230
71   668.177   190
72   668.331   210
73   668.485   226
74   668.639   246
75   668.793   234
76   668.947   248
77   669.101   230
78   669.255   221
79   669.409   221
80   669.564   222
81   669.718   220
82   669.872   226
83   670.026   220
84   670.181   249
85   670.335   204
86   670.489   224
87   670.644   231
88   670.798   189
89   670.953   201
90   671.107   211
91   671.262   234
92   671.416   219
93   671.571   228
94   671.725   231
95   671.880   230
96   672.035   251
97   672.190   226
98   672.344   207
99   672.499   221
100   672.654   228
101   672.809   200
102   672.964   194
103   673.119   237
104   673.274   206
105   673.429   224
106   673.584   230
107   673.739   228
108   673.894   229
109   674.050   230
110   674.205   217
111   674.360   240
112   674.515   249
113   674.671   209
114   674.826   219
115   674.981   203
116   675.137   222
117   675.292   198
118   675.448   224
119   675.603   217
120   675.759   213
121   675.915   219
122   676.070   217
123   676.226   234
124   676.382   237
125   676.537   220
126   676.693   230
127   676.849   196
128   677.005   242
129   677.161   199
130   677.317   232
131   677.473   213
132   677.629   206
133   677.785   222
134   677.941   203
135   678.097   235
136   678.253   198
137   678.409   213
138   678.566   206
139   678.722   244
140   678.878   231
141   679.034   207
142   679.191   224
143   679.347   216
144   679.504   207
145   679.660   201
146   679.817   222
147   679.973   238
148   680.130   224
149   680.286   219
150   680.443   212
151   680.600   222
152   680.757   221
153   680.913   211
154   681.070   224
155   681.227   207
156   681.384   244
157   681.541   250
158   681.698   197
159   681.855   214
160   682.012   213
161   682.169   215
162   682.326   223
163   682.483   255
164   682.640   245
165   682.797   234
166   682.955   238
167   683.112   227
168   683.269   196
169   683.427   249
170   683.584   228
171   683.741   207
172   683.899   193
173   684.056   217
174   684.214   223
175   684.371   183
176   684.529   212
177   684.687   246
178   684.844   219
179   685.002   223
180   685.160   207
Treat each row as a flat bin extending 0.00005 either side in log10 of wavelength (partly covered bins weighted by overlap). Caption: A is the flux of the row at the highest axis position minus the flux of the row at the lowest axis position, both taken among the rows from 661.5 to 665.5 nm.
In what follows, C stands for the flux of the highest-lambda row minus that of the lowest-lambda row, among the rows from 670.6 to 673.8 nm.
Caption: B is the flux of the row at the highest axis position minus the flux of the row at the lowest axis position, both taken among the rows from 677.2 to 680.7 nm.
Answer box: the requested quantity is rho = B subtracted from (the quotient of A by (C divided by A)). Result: -98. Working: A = -18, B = -10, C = -3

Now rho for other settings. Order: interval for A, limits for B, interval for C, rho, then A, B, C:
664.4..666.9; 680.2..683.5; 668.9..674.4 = -66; -17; 30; -8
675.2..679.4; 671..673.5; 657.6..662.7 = -6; 18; 13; 46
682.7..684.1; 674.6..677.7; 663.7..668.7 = 51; -17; -3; 6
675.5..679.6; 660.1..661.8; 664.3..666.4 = -36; -10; 26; -10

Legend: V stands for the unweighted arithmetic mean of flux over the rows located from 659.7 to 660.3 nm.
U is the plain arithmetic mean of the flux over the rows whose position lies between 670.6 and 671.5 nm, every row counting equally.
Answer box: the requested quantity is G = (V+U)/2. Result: 219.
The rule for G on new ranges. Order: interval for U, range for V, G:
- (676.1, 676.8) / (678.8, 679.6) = 224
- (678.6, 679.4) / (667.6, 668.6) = 221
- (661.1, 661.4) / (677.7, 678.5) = 228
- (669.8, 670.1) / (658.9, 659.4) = 227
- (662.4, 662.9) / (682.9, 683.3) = 231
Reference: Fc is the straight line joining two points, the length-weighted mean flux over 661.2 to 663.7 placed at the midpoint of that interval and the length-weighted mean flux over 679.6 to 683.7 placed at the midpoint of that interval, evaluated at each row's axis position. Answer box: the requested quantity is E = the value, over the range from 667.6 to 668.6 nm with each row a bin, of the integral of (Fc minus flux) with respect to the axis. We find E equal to 10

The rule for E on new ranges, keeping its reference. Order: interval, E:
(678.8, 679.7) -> 9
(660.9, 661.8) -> -12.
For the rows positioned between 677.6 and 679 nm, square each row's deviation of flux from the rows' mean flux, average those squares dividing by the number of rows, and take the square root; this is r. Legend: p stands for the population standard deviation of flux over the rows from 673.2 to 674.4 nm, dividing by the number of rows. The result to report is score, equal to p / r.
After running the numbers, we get 0.6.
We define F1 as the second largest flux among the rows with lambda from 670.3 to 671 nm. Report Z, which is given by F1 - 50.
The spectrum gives 174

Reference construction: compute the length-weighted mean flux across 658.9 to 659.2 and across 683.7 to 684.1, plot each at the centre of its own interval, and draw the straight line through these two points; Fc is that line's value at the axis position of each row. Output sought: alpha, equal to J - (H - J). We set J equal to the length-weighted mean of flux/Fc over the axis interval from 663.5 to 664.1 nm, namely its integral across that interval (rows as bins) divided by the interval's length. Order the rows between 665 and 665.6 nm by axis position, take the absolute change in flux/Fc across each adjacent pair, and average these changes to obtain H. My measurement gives 1.76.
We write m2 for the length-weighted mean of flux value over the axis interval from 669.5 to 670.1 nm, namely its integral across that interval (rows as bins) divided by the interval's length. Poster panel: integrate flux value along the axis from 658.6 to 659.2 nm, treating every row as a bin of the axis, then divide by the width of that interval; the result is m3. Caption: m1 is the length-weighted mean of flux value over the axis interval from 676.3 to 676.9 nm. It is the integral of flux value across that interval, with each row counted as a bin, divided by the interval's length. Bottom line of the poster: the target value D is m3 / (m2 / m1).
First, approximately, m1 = 222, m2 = 222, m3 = 246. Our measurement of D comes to 246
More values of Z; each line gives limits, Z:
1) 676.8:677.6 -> 182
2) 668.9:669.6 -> 180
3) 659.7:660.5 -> 191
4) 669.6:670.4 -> 176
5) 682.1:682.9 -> 195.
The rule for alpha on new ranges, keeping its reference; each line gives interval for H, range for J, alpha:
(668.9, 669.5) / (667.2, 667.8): 1.87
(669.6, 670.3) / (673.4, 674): 1.99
